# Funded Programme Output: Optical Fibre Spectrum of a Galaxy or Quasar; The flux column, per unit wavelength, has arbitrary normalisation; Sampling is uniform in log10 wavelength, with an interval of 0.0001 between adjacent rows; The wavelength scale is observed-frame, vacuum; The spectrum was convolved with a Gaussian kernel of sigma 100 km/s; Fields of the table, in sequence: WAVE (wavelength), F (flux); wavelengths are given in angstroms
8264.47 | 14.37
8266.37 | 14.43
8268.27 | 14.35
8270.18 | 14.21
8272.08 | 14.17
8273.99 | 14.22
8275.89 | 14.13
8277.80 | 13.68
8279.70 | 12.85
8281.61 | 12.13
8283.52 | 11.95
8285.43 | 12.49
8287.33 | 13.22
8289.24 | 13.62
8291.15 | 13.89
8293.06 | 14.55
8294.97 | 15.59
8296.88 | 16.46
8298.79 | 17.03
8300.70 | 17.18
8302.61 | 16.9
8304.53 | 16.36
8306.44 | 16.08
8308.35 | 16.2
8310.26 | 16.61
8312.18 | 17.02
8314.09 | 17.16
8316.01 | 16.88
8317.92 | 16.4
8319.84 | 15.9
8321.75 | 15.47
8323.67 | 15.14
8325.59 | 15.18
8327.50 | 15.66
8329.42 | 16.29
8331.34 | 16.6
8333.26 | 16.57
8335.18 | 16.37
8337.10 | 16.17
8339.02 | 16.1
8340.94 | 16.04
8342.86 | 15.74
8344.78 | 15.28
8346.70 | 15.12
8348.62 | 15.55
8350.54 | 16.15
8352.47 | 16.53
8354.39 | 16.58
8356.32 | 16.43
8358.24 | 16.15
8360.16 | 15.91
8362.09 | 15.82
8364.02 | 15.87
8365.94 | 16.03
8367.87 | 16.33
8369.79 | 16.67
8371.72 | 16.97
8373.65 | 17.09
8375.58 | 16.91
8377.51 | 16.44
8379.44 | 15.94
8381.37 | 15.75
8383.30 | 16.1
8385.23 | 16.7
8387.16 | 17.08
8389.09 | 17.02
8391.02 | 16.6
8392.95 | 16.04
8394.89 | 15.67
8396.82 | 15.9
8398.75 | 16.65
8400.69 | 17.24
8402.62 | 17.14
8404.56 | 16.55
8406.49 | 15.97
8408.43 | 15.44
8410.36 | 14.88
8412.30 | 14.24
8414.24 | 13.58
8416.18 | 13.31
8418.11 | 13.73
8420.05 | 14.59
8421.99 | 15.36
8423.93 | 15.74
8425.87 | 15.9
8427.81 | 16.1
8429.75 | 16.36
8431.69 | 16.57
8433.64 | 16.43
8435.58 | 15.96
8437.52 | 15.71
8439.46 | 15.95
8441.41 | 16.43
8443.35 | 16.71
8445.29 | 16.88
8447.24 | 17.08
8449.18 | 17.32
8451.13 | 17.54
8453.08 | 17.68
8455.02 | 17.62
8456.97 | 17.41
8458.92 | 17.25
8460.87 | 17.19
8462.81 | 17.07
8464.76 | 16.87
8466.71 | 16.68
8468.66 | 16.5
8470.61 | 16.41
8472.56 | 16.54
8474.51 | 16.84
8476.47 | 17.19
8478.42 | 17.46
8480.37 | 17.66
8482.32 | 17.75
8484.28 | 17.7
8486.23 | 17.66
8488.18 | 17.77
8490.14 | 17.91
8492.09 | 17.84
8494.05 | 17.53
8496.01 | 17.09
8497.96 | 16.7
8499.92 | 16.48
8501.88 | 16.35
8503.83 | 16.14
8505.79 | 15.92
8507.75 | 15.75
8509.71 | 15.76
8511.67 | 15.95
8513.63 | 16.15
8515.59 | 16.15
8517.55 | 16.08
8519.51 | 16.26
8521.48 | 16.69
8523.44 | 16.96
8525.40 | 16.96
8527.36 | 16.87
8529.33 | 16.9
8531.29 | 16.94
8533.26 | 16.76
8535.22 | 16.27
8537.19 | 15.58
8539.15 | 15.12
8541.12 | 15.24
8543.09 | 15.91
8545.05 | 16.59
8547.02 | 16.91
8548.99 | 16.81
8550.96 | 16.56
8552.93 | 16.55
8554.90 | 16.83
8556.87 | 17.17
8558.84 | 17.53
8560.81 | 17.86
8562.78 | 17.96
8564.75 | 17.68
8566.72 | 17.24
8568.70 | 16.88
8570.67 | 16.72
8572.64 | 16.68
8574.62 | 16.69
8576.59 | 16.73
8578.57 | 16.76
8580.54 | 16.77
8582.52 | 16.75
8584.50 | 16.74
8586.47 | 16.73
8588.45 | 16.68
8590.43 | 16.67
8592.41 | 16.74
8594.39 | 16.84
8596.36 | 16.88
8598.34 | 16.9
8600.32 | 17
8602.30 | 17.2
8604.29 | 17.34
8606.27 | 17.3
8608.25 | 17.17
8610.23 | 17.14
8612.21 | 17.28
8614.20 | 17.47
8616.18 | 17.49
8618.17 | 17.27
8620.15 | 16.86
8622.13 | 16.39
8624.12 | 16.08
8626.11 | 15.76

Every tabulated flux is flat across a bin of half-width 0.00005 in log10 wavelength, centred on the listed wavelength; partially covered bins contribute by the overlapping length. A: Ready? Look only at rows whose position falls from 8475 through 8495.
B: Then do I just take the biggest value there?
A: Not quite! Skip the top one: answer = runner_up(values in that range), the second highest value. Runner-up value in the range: 17.84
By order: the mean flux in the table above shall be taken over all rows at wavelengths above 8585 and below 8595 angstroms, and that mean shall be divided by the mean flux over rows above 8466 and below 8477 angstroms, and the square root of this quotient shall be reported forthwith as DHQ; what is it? 1.00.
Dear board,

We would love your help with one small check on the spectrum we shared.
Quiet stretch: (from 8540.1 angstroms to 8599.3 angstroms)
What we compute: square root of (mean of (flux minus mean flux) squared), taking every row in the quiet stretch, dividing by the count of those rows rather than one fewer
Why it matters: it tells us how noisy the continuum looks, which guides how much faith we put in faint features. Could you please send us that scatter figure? 0.50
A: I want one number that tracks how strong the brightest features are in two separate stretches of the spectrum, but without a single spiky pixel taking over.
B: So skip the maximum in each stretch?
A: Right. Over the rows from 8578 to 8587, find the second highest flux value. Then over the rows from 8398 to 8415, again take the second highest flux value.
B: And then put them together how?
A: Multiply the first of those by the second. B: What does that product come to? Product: 287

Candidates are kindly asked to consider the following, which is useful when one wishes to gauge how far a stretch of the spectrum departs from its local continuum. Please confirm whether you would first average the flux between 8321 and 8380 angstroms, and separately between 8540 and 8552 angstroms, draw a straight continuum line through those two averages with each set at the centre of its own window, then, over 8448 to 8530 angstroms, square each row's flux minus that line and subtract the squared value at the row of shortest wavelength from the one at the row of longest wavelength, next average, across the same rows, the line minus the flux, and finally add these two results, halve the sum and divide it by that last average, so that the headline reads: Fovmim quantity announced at 1.2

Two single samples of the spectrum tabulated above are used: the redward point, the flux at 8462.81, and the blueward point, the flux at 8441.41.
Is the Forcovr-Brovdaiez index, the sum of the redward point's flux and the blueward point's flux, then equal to 33.5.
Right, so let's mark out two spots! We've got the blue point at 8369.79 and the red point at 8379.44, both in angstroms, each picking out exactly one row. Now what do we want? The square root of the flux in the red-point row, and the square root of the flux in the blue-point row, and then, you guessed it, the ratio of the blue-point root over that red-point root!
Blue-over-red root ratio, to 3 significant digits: 1.02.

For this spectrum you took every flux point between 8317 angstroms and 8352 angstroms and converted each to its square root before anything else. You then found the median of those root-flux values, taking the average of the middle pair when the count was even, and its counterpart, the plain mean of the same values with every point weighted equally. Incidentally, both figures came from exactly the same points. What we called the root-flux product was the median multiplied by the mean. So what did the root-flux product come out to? 15.9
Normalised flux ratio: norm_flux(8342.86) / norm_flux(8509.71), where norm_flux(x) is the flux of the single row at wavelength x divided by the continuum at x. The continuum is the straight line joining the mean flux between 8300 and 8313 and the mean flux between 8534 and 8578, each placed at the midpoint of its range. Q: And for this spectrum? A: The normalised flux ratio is 1.00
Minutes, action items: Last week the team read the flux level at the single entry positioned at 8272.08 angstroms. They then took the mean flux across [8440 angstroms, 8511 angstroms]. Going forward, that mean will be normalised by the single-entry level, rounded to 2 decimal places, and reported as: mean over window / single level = 1.20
